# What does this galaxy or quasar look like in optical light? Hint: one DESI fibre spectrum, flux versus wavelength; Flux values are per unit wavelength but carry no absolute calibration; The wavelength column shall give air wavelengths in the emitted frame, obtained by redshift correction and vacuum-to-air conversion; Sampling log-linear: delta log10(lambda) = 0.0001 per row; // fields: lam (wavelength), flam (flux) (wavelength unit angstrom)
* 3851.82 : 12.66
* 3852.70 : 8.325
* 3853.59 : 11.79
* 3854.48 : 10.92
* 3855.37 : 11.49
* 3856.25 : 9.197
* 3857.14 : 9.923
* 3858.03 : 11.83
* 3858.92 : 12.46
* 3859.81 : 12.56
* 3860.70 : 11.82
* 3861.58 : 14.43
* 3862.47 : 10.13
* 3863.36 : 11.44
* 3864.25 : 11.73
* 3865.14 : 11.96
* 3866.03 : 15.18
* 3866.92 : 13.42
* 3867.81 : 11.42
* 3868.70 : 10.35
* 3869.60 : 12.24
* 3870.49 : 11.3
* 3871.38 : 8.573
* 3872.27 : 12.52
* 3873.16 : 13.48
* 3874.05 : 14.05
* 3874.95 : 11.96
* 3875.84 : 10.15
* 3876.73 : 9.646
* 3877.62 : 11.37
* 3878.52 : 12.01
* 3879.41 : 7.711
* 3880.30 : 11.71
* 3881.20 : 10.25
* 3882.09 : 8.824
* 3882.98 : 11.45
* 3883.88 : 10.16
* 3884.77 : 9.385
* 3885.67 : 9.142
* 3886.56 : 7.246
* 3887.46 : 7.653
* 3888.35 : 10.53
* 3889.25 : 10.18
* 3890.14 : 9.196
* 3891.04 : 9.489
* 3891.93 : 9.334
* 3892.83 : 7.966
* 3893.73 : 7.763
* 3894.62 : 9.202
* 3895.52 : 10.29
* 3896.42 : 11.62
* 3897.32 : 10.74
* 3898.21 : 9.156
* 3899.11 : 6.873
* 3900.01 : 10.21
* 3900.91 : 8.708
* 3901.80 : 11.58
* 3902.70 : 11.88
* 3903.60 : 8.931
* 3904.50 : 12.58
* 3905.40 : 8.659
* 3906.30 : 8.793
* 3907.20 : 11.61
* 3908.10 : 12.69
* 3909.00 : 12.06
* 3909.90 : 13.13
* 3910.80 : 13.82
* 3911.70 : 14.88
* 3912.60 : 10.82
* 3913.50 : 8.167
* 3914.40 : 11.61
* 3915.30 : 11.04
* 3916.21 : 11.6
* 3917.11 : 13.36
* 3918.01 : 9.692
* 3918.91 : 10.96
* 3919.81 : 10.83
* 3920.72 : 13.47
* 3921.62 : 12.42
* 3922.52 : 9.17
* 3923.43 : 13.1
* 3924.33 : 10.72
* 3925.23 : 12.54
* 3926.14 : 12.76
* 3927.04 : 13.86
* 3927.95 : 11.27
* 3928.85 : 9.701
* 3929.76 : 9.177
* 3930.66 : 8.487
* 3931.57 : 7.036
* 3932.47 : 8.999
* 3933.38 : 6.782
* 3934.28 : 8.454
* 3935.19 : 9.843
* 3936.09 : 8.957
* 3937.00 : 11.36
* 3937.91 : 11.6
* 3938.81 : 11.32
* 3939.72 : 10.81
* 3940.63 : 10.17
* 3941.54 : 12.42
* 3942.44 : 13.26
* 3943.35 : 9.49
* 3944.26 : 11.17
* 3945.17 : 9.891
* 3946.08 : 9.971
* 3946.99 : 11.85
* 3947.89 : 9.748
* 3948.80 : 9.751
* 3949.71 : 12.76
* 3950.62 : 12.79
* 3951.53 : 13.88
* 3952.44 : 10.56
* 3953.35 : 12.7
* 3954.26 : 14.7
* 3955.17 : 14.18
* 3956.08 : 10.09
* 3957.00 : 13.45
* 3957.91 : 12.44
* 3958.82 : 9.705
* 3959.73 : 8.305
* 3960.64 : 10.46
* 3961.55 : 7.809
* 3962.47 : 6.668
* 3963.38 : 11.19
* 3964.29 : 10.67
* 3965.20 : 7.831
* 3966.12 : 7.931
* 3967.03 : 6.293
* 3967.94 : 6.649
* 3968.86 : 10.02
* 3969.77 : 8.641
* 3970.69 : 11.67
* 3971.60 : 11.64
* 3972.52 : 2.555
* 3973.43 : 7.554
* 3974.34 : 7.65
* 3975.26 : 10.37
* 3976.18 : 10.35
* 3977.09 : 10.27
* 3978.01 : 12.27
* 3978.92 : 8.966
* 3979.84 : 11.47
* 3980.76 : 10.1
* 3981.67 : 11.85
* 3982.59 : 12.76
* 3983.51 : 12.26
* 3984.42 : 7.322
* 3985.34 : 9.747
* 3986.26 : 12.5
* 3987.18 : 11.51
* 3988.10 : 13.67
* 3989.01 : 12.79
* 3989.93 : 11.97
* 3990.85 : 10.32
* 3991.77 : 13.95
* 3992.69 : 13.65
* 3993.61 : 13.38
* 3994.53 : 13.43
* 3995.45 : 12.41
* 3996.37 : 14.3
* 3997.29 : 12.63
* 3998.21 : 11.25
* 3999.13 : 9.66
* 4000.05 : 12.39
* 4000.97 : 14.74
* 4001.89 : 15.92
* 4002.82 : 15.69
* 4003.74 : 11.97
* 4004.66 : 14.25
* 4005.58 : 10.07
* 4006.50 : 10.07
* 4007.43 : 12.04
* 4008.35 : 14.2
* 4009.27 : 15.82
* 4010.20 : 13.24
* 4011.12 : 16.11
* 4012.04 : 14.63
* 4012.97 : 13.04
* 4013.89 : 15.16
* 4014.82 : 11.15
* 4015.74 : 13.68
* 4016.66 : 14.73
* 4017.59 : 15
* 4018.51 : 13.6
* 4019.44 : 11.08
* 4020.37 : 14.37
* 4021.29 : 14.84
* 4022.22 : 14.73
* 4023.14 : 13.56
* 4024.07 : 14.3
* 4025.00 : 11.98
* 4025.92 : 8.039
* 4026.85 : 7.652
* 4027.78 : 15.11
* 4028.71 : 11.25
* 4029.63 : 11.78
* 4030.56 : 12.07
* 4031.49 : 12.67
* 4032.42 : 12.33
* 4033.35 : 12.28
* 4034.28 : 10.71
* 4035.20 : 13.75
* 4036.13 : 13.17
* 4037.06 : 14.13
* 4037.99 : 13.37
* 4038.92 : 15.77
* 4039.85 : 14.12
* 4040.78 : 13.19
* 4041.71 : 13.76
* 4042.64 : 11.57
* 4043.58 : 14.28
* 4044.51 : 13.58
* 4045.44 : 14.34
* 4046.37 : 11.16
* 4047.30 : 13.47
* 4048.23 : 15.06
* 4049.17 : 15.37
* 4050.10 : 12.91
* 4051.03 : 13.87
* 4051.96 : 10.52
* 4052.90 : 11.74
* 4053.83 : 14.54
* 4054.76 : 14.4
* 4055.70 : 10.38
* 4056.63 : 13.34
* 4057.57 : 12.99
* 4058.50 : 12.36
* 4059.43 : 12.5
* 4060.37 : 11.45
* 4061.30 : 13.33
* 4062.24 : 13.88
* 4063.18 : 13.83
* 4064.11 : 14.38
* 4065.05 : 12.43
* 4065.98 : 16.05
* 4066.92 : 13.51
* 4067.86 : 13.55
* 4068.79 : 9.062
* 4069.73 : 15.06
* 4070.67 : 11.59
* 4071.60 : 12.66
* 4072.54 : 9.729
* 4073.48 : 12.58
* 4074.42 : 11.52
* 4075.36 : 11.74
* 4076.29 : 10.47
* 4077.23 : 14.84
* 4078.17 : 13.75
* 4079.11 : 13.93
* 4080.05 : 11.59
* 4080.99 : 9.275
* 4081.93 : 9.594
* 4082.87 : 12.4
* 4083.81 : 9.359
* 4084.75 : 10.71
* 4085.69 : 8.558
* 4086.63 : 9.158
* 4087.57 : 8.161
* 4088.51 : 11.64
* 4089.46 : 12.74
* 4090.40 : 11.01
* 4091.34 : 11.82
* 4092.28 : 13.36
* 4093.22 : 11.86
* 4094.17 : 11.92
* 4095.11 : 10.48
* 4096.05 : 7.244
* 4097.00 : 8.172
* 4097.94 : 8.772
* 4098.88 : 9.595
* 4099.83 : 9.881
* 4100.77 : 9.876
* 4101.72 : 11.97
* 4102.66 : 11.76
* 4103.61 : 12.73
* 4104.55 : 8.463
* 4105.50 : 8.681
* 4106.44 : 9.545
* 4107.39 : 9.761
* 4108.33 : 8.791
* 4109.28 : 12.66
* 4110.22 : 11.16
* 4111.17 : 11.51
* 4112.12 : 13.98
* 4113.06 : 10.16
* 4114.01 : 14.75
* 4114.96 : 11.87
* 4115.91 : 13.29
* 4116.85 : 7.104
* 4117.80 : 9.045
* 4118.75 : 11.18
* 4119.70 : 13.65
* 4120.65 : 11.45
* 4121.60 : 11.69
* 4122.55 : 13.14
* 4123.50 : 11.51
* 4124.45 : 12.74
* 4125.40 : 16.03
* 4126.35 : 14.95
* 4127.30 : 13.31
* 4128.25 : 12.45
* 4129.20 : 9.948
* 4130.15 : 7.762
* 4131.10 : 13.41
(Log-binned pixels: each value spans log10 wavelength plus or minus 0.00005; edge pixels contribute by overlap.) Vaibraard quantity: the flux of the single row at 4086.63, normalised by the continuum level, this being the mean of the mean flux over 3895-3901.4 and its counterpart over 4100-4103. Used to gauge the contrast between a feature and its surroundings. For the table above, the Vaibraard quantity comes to 0.88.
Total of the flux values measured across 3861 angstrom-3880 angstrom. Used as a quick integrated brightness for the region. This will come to 245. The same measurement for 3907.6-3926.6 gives 249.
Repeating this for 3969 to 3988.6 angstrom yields 215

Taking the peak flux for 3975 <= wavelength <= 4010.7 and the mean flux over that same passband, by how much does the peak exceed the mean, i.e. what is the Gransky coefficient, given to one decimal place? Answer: 3.7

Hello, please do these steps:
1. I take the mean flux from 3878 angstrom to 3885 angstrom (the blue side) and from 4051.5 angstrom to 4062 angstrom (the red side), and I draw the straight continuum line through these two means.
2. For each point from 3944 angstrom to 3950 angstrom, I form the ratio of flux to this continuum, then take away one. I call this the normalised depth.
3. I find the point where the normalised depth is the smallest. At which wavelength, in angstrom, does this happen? 3948.80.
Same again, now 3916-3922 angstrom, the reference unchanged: 3918.01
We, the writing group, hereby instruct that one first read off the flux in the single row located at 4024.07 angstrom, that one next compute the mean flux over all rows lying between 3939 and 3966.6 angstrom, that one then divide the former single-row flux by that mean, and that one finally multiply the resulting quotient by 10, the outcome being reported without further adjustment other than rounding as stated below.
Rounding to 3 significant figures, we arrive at 13.1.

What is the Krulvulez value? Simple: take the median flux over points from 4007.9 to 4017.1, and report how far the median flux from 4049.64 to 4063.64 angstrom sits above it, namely -1.4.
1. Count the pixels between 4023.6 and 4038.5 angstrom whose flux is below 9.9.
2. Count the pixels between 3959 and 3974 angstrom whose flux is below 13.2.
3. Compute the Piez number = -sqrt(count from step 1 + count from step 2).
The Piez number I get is -4.2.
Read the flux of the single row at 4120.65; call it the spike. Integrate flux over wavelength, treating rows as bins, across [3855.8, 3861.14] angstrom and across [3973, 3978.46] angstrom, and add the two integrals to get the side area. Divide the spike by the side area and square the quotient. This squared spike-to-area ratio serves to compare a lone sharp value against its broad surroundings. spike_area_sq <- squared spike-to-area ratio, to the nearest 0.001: 0.010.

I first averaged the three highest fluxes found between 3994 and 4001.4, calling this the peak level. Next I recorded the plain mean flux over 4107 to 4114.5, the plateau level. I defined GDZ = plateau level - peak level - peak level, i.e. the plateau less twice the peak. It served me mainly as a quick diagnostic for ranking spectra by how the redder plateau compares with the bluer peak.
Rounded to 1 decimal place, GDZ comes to -16.7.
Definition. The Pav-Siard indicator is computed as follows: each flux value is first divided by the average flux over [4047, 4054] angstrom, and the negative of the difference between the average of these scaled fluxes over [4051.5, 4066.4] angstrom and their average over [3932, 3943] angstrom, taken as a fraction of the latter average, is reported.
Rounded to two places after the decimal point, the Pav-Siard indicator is -0.26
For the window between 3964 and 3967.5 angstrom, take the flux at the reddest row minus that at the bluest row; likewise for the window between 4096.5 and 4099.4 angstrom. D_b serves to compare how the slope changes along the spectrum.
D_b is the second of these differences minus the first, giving 5.8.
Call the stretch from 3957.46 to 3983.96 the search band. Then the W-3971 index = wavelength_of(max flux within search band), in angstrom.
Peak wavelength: 3982.59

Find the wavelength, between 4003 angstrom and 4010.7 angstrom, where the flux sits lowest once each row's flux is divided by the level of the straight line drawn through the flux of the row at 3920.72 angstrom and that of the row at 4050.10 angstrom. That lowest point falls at 4005.58 angstrom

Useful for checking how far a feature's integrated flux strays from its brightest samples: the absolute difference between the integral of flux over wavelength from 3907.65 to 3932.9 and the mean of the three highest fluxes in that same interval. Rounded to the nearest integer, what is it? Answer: 272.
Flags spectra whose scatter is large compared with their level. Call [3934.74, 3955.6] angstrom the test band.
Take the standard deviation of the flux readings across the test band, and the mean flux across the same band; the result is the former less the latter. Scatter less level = -9.8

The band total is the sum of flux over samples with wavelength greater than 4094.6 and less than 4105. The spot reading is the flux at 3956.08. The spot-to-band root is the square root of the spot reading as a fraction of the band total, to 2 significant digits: 0.30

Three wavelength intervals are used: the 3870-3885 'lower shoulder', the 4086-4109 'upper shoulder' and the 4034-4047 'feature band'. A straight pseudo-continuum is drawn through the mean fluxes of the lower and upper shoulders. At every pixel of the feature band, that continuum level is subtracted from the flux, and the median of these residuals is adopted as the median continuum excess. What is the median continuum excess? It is 3.2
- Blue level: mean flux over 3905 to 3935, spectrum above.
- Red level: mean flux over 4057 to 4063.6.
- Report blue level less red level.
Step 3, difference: -1.9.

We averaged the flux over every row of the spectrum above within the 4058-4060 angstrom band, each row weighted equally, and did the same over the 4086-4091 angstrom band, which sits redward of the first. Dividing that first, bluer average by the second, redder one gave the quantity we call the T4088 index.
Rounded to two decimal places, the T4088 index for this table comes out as 1.18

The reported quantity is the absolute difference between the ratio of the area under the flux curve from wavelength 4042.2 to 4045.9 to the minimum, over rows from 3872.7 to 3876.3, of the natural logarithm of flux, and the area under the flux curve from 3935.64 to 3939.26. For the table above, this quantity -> 18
